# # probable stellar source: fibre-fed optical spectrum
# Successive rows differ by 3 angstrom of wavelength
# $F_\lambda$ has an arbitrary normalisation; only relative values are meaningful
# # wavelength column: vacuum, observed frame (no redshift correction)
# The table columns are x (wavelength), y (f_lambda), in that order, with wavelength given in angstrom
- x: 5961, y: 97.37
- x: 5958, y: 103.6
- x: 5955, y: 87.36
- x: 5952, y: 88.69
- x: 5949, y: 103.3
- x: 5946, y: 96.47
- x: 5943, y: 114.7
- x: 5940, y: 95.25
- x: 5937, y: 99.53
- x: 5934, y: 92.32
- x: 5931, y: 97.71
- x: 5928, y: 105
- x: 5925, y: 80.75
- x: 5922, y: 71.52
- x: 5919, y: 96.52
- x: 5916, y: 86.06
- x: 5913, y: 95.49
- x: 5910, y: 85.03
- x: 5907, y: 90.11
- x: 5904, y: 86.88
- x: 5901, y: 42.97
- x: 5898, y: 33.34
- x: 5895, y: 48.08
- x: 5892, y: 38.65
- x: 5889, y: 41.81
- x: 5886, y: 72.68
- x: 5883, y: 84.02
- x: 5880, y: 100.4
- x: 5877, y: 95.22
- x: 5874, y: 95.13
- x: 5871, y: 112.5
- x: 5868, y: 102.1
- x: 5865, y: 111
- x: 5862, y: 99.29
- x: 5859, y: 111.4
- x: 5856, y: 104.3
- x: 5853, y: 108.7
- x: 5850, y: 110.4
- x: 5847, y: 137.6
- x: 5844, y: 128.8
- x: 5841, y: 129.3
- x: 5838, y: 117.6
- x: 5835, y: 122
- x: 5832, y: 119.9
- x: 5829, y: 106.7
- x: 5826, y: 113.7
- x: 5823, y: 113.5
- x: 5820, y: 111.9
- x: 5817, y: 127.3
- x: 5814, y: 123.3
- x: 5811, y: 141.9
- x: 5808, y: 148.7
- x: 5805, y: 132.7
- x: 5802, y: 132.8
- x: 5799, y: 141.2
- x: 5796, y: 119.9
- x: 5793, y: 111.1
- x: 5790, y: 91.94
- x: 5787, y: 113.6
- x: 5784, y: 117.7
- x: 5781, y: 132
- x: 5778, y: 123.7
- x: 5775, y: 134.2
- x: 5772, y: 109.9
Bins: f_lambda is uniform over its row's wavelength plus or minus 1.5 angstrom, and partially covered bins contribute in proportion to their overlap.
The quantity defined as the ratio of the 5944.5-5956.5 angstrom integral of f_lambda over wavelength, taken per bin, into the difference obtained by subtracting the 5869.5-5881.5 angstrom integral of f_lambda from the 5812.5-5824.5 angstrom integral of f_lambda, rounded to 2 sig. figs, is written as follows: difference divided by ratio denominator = 0.19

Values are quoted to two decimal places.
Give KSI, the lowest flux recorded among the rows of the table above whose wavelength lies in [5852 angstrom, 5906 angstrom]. 33.34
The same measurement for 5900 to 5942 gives 42.97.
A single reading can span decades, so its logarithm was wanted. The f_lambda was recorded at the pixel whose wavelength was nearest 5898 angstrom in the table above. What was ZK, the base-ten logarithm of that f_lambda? 1.52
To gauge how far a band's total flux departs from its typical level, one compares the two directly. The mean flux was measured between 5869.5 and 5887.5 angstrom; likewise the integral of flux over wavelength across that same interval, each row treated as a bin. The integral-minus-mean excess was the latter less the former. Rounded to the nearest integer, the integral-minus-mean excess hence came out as 1587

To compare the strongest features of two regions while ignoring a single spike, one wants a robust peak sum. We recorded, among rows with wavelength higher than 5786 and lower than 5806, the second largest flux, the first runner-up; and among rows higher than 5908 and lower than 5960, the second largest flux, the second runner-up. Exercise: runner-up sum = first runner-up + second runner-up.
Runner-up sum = 238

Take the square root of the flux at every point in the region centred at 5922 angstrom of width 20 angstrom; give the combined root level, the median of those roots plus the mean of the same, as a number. 19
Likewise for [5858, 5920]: 18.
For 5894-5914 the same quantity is 17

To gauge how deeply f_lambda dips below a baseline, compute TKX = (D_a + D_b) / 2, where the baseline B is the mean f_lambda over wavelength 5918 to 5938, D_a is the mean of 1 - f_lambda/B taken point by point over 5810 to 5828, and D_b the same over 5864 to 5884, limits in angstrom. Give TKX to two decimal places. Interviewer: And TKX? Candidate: -0.21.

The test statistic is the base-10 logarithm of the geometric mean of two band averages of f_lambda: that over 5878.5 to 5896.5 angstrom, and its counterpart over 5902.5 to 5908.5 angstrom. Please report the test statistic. 1.88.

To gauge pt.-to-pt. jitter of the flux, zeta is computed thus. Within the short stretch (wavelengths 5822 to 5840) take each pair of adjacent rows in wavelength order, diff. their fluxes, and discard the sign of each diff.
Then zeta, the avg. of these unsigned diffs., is 5.4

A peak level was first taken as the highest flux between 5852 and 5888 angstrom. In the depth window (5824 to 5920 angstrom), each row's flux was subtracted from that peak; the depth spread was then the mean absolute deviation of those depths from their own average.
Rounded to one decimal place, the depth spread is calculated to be 20.7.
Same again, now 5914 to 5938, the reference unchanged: 8.8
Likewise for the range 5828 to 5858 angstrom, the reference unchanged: 9.0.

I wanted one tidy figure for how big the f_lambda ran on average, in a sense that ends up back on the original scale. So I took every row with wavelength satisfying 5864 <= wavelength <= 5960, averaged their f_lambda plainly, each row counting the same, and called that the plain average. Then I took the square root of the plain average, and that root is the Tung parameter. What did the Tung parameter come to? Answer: 9.3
